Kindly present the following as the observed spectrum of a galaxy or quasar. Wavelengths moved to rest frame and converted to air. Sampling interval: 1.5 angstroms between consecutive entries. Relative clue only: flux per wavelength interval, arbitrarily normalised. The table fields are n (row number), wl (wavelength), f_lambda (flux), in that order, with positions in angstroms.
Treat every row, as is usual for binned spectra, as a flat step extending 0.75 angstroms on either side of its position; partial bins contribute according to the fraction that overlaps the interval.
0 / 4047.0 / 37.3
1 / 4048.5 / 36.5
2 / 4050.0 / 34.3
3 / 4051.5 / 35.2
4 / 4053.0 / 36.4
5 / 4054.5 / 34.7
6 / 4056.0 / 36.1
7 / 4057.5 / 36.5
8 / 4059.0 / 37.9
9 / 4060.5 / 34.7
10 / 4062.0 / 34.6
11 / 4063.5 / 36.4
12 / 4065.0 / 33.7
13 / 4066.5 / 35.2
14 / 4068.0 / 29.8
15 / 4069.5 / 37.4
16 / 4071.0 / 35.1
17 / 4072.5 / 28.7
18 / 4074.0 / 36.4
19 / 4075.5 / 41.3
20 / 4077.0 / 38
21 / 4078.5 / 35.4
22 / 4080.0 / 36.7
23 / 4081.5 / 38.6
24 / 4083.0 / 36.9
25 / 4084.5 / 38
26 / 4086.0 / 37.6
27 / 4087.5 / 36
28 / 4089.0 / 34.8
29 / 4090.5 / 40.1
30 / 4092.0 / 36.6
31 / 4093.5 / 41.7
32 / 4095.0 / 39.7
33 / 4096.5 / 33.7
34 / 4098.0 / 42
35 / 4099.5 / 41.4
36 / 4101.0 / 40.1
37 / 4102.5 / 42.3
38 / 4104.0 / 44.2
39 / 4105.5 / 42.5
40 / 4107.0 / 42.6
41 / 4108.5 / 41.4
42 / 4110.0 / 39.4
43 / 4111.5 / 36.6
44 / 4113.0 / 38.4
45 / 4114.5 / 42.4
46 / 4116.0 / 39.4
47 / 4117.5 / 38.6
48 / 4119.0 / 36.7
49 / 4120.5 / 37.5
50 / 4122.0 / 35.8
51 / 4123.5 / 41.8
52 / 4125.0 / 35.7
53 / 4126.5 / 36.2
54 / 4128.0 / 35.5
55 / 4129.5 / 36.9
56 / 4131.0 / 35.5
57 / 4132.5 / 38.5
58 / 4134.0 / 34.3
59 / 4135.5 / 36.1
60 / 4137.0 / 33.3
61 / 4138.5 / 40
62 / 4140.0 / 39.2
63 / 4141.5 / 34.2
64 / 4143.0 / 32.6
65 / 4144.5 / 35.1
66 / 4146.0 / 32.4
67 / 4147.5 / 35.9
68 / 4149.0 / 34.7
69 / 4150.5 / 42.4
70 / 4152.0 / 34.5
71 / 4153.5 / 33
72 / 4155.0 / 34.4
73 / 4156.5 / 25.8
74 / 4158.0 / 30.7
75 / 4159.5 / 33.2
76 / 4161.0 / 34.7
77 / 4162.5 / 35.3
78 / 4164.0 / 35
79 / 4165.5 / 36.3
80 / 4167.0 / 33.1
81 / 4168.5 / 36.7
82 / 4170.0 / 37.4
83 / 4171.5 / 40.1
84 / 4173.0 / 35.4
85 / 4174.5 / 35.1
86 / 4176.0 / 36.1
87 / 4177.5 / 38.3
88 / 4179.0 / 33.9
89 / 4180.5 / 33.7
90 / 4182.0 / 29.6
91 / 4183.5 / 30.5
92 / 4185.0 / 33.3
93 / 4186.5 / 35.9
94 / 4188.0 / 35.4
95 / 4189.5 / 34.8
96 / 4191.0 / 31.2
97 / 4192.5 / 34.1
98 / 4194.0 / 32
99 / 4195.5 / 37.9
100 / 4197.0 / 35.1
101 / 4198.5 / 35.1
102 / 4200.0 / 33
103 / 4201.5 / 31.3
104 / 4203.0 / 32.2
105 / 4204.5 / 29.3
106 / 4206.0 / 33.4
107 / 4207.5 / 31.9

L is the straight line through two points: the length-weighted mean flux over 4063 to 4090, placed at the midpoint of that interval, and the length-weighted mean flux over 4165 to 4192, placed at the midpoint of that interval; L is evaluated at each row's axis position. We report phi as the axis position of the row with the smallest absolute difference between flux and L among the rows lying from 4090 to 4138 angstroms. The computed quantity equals 4128.0 angstroms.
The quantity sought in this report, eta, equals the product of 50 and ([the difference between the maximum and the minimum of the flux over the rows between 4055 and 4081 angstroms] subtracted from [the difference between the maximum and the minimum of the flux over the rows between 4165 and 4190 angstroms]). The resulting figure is -105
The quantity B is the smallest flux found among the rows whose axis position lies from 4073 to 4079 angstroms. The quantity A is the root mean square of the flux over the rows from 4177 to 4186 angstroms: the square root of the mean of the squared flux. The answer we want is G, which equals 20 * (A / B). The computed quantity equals 18.8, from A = 33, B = 35.4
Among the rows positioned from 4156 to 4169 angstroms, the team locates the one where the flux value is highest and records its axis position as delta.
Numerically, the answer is 4168.5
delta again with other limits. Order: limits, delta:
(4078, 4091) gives 4090.5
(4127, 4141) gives 4138.5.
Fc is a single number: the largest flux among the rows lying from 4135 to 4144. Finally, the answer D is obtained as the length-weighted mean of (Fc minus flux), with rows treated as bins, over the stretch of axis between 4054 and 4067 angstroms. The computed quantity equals 4.4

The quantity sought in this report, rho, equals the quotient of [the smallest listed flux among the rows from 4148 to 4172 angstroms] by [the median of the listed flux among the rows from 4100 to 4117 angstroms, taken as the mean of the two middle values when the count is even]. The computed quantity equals 0.62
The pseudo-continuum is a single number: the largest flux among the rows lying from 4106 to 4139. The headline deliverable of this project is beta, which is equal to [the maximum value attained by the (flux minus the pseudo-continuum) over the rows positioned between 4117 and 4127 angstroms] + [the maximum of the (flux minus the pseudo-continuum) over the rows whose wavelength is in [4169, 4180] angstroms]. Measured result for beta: -3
